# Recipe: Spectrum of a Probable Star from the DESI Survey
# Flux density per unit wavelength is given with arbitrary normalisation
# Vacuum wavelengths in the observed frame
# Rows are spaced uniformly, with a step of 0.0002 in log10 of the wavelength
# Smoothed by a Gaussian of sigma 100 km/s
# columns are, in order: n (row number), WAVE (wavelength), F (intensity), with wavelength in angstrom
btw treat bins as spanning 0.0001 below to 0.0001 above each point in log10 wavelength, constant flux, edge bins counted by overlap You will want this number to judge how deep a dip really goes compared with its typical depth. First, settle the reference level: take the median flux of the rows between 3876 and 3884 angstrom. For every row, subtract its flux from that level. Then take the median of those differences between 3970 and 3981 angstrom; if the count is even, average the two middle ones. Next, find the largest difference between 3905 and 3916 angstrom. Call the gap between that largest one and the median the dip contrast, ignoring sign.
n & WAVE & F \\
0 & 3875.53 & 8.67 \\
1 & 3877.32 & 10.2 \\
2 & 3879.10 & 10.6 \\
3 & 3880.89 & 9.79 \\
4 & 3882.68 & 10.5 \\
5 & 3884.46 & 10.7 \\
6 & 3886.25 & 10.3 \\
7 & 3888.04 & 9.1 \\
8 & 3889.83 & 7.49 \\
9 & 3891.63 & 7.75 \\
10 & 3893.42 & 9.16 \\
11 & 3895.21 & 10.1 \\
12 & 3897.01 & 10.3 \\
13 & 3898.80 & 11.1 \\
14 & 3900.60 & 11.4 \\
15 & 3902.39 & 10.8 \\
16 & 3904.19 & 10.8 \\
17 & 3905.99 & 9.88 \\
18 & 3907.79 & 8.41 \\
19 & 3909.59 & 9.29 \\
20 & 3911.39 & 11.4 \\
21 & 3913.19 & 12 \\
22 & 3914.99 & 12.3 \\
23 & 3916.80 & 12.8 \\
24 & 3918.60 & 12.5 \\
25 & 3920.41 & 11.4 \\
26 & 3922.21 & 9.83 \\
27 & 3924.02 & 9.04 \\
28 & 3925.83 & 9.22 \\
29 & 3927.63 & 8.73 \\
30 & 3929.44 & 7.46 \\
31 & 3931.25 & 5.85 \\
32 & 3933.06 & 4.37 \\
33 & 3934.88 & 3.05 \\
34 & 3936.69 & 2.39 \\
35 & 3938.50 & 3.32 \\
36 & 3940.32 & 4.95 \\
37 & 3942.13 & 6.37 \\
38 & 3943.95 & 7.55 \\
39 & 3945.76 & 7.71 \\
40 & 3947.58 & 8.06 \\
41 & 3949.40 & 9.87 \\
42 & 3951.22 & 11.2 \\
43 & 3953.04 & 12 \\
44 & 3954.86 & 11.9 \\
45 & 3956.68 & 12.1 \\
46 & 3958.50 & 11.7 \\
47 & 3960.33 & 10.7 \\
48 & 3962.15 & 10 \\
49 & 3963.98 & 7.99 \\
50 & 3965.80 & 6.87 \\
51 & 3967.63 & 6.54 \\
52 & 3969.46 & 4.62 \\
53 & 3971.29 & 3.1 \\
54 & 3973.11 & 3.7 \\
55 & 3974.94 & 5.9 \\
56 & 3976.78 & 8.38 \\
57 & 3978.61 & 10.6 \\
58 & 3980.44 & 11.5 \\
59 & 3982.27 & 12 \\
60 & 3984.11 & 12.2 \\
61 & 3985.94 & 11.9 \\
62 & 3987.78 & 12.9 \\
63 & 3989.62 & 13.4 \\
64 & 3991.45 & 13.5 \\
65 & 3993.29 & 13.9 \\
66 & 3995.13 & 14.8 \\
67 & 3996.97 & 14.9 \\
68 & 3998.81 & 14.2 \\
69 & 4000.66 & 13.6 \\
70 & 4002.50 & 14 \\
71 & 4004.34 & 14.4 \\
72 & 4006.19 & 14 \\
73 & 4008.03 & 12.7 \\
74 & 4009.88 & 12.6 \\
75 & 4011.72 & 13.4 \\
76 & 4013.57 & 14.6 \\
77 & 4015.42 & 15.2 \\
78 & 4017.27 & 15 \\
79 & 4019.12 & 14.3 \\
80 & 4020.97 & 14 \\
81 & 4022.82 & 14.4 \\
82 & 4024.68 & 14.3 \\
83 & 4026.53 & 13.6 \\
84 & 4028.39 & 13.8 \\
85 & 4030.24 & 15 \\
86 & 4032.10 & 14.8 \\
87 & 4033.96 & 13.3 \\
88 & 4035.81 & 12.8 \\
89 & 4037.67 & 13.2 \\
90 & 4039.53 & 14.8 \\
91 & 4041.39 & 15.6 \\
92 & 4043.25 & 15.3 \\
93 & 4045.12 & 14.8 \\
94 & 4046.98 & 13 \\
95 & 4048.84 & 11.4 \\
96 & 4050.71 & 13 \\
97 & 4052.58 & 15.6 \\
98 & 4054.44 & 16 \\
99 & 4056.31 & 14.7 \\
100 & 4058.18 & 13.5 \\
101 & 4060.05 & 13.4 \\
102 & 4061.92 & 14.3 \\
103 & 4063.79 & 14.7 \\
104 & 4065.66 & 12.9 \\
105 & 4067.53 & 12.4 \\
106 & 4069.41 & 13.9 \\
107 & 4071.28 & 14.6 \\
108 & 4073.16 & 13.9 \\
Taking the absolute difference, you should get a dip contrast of 1.3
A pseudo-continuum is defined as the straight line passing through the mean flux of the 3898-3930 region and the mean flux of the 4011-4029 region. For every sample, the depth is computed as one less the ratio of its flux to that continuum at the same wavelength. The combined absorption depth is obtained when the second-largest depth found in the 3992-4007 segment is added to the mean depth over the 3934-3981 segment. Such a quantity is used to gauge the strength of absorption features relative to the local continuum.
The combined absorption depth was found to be 0.34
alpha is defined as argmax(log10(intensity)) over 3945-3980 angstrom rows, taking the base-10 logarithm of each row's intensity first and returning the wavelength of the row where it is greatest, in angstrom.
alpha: 3956.68 angstrom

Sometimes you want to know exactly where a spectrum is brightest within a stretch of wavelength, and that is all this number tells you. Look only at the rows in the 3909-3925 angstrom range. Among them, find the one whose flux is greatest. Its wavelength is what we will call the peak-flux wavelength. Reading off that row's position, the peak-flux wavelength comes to 3916.80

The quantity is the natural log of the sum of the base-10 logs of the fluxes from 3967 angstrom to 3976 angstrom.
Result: 1.20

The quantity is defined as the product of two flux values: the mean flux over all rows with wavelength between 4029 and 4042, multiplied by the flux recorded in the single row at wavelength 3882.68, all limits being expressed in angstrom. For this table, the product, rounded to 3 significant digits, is 149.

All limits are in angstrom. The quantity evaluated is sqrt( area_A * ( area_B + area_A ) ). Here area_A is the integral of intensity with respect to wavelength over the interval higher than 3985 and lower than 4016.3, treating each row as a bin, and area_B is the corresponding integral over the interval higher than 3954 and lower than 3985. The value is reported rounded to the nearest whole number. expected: 551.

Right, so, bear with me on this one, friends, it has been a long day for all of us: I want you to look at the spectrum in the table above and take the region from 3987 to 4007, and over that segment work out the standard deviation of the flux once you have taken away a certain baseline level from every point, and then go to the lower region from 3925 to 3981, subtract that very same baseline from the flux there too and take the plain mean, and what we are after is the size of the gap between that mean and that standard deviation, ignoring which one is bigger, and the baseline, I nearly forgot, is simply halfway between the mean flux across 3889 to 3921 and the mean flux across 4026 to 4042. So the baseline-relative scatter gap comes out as 5.2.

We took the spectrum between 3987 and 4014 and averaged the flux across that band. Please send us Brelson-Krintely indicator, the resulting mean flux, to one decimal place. 13.8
